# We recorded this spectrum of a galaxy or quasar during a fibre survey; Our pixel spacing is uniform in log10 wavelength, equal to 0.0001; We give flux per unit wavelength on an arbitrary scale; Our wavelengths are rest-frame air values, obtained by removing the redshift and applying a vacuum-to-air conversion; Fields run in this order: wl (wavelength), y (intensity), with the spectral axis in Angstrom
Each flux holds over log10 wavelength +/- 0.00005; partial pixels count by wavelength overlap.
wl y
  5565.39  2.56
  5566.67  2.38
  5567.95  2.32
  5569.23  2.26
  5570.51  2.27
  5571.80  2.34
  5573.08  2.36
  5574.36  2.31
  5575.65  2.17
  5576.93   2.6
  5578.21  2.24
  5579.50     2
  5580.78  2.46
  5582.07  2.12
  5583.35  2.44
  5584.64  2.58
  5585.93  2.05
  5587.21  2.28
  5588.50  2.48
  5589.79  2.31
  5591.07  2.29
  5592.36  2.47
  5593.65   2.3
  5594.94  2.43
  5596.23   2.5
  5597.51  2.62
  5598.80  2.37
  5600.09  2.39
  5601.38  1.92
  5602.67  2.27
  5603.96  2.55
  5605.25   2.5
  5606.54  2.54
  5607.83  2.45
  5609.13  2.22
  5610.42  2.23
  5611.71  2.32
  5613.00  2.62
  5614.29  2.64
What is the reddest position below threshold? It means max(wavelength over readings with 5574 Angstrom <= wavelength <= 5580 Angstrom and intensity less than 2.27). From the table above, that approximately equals 5579.50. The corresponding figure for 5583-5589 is 5585.93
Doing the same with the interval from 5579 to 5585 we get 5582.07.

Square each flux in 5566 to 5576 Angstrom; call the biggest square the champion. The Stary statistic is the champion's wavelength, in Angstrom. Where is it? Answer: 5566.67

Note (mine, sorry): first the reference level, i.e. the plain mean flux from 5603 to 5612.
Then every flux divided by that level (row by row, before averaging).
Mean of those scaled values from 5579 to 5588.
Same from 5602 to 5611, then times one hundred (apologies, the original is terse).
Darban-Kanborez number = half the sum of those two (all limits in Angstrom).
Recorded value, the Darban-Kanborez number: 50.3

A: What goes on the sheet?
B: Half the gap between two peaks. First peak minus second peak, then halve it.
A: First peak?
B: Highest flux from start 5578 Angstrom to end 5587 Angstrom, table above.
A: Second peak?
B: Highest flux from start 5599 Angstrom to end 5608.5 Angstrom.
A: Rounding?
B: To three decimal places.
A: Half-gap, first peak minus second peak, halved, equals 0.015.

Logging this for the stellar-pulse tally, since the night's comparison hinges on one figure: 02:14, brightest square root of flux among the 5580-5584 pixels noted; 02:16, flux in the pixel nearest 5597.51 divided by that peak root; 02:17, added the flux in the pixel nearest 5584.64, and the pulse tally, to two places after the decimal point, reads 4.25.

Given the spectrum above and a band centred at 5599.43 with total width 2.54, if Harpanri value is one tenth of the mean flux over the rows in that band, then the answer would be 0.238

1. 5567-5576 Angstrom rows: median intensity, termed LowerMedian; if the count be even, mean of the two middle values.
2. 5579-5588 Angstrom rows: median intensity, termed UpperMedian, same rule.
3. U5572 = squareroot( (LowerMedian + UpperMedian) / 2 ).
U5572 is 1.51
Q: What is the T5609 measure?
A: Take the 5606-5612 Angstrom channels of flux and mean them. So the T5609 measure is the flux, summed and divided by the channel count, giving 2.35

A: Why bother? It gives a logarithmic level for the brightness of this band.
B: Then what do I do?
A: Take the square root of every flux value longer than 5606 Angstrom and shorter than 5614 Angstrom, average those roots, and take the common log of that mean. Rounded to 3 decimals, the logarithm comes 0.190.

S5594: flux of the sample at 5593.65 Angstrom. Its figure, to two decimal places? 2.30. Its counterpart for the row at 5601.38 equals 1.92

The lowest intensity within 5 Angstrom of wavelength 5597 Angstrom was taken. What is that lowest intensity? 1.92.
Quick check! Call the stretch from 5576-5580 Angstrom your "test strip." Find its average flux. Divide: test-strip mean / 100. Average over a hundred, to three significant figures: 0.0228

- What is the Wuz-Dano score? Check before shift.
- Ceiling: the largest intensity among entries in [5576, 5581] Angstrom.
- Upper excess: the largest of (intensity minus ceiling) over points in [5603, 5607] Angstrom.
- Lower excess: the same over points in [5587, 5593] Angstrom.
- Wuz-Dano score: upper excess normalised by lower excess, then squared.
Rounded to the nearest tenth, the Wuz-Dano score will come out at 0.2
